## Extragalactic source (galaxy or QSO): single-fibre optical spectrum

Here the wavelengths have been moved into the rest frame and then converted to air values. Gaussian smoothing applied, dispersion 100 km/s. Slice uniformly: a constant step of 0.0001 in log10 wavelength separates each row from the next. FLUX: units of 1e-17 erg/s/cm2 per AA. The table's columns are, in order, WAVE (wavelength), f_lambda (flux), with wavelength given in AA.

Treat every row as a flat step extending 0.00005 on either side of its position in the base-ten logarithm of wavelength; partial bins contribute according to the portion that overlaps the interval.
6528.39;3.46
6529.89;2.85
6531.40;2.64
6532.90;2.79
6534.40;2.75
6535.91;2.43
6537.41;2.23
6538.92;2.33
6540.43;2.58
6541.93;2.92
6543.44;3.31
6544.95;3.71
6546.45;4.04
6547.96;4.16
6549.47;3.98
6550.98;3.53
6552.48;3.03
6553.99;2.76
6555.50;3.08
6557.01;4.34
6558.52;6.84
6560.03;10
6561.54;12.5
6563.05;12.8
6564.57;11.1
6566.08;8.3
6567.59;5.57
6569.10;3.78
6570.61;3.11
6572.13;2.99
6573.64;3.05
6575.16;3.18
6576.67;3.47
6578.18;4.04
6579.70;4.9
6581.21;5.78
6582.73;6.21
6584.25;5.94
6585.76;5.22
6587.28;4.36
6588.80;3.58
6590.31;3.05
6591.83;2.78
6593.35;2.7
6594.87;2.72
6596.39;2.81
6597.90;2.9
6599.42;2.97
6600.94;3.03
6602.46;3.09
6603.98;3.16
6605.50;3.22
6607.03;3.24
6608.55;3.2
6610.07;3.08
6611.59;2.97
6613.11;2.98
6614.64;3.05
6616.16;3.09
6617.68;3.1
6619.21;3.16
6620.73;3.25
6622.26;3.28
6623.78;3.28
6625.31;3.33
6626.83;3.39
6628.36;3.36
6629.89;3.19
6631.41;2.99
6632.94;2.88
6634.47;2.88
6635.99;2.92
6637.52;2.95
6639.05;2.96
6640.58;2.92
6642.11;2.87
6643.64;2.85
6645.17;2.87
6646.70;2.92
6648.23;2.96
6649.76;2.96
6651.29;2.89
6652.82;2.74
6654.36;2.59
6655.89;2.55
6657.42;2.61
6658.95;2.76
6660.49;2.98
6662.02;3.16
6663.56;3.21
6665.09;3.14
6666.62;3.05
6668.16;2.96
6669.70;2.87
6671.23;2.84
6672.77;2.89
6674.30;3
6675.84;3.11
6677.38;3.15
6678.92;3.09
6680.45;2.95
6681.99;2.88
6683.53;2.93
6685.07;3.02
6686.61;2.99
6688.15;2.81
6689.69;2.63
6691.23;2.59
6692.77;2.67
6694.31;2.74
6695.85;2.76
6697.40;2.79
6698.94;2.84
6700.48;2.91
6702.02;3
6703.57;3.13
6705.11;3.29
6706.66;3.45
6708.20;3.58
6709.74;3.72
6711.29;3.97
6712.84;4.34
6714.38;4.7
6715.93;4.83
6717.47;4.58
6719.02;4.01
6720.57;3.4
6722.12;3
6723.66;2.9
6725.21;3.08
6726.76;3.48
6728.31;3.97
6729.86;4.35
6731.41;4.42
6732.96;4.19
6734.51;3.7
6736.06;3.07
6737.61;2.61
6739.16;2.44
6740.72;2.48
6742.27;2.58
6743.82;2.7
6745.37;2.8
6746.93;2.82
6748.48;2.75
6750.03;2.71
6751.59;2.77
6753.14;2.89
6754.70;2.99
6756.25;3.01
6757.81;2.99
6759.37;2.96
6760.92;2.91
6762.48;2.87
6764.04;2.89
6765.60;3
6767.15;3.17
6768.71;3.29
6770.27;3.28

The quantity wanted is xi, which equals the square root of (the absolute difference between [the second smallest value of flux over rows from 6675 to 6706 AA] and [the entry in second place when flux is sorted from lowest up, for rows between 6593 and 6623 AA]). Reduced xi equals 0.30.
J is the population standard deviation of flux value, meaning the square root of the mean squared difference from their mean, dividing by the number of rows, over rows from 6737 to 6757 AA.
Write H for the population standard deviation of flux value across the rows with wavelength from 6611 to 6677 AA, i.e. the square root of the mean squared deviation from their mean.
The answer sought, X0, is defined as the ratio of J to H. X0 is 0.9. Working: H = 0.19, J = 0.2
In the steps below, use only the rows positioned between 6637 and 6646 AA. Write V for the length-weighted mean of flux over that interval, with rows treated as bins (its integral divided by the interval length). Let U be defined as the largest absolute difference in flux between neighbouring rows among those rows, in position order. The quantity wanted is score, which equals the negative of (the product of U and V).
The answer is -0.15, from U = 0.050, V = 2.90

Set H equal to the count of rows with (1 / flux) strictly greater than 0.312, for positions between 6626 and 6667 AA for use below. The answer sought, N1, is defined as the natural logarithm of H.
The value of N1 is 3.2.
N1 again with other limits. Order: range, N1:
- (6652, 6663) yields 1.9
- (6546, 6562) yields 1.1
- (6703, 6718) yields 0.0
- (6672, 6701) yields 2.9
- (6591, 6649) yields 3.4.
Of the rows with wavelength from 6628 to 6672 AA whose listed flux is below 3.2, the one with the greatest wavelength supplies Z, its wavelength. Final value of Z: 6671.23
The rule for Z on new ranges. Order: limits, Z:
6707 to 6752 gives 6751.59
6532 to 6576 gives 6575.16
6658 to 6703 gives 6702.02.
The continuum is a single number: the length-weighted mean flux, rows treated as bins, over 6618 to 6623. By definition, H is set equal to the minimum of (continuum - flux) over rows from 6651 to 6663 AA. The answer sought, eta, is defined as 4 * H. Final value 0.2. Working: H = 0.1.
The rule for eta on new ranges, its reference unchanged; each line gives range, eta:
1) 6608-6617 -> 0.1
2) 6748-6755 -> 0.9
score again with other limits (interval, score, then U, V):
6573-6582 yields -3.60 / 0.880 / 4.09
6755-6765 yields -0.15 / 0.050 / 2.94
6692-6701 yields -0.19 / 0.070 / 2.78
